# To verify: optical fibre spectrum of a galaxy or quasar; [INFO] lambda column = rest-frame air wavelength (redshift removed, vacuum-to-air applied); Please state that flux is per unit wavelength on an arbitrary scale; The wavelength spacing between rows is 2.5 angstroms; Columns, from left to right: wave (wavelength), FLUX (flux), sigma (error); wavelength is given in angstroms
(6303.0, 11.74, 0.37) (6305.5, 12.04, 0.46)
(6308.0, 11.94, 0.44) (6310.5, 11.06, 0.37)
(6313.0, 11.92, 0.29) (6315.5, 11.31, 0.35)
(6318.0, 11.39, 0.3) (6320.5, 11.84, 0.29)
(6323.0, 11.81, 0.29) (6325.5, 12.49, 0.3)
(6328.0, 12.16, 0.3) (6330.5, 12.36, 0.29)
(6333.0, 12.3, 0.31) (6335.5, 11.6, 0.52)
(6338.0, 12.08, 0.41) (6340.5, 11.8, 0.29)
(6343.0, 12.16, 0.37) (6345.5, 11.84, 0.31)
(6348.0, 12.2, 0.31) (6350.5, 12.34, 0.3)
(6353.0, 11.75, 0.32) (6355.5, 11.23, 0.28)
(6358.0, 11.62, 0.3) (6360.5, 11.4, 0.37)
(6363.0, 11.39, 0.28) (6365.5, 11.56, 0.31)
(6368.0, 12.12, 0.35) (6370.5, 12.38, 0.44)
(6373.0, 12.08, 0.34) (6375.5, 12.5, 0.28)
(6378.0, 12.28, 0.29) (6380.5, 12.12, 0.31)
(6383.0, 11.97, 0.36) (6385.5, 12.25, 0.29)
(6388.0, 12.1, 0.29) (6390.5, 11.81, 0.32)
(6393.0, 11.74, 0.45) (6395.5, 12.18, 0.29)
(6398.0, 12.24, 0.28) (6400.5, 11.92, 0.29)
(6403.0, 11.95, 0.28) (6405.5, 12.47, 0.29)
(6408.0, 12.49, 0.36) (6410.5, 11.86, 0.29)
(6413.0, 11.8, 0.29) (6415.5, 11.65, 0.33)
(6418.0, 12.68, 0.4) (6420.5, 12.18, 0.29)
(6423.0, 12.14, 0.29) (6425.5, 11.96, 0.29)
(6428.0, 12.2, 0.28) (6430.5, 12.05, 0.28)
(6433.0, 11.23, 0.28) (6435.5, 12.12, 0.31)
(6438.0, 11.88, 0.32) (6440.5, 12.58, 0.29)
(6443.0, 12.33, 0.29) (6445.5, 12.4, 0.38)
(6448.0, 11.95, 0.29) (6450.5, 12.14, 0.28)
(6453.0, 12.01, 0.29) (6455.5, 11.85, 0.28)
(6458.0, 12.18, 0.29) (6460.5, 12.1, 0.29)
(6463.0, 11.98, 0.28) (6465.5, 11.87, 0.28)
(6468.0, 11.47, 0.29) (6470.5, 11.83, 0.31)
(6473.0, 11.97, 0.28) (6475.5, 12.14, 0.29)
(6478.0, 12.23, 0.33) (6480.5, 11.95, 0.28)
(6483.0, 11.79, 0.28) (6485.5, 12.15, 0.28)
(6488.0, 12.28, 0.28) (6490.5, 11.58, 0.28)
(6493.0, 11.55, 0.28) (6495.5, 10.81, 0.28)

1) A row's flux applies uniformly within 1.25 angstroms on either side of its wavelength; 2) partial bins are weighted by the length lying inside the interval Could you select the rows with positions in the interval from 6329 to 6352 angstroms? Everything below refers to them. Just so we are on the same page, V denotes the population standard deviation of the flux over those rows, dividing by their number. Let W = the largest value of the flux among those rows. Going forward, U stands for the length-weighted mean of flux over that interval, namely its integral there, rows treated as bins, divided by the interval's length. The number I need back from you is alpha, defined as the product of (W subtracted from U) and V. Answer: -0.07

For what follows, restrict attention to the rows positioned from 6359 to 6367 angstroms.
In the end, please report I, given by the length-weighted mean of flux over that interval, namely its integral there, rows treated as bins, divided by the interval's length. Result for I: 11.5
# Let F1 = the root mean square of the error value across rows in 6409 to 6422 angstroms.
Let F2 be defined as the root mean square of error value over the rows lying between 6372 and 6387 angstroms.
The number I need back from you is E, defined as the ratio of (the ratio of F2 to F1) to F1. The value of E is 3.0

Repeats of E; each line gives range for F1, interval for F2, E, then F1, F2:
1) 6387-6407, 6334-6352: 3.7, 0.316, 0.367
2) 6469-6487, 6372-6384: 3.7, 0.293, 0.317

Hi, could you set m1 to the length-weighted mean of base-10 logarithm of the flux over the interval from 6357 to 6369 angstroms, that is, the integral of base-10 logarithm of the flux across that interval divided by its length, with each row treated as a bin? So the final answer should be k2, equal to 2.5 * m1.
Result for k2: 2.66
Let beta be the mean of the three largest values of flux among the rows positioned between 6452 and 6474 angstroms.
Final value 12.1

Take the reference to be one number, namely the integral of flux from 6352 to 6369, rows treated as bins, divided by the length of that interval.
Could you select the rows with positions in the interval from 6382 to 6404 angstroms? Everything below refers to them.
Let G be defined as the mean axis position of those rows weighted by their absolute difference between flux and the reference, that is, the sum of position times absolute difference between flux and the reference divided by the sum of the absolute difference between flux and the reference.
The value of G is 6392.7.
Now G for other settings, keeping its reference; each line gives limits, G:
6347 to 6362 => 6351.7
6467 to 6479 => 6474.8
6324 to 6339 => 6330.4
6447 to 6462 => 6454.6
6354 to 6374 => 6367.1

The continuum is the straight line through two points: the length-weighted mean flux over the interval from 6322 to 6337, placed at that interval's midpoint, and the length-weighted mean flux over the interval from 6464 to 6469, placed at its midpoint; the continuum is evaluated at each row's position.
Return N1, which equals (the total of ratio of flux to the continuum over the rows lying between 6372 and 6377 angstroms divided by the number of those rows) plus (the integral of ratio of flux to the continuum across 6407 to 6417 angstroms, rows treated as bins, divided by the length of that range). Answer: 2.03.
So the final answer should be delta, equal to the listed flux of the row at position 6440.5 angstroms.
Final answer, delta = 12.58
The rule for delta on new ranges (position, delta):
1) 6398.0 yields 12.24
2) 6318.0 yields 11.39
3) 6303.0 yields 11.74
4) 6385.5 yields 12.25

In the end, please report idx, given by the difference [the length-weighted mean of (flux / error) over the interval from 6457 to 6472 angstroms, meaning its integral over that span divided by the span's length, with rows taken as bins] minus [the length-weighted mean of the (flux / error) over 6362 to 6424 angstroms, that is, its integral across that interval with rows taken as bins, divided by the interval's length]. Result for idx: 3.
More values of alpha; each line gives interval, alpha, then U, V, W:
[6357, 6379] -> -0.24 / 11.9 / 0.41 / 12.5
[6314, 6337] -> -0.23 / 11.9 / 0.41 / 12.49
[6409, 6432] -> -0.18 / 12.1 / 0.28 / 12.68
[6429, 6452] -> -0.18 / 12.1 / 0.37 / 12.58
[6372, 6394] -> -0.09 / 12.1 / 0.22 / 12.5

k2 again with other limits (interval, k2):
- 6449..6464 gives 2.70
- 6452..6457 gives 2.69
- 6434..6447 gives 2.72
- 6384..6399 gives 2.70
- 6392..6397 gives 2.70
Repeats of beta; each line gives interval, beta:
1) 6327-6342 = 12.3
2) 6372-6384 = 12.3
